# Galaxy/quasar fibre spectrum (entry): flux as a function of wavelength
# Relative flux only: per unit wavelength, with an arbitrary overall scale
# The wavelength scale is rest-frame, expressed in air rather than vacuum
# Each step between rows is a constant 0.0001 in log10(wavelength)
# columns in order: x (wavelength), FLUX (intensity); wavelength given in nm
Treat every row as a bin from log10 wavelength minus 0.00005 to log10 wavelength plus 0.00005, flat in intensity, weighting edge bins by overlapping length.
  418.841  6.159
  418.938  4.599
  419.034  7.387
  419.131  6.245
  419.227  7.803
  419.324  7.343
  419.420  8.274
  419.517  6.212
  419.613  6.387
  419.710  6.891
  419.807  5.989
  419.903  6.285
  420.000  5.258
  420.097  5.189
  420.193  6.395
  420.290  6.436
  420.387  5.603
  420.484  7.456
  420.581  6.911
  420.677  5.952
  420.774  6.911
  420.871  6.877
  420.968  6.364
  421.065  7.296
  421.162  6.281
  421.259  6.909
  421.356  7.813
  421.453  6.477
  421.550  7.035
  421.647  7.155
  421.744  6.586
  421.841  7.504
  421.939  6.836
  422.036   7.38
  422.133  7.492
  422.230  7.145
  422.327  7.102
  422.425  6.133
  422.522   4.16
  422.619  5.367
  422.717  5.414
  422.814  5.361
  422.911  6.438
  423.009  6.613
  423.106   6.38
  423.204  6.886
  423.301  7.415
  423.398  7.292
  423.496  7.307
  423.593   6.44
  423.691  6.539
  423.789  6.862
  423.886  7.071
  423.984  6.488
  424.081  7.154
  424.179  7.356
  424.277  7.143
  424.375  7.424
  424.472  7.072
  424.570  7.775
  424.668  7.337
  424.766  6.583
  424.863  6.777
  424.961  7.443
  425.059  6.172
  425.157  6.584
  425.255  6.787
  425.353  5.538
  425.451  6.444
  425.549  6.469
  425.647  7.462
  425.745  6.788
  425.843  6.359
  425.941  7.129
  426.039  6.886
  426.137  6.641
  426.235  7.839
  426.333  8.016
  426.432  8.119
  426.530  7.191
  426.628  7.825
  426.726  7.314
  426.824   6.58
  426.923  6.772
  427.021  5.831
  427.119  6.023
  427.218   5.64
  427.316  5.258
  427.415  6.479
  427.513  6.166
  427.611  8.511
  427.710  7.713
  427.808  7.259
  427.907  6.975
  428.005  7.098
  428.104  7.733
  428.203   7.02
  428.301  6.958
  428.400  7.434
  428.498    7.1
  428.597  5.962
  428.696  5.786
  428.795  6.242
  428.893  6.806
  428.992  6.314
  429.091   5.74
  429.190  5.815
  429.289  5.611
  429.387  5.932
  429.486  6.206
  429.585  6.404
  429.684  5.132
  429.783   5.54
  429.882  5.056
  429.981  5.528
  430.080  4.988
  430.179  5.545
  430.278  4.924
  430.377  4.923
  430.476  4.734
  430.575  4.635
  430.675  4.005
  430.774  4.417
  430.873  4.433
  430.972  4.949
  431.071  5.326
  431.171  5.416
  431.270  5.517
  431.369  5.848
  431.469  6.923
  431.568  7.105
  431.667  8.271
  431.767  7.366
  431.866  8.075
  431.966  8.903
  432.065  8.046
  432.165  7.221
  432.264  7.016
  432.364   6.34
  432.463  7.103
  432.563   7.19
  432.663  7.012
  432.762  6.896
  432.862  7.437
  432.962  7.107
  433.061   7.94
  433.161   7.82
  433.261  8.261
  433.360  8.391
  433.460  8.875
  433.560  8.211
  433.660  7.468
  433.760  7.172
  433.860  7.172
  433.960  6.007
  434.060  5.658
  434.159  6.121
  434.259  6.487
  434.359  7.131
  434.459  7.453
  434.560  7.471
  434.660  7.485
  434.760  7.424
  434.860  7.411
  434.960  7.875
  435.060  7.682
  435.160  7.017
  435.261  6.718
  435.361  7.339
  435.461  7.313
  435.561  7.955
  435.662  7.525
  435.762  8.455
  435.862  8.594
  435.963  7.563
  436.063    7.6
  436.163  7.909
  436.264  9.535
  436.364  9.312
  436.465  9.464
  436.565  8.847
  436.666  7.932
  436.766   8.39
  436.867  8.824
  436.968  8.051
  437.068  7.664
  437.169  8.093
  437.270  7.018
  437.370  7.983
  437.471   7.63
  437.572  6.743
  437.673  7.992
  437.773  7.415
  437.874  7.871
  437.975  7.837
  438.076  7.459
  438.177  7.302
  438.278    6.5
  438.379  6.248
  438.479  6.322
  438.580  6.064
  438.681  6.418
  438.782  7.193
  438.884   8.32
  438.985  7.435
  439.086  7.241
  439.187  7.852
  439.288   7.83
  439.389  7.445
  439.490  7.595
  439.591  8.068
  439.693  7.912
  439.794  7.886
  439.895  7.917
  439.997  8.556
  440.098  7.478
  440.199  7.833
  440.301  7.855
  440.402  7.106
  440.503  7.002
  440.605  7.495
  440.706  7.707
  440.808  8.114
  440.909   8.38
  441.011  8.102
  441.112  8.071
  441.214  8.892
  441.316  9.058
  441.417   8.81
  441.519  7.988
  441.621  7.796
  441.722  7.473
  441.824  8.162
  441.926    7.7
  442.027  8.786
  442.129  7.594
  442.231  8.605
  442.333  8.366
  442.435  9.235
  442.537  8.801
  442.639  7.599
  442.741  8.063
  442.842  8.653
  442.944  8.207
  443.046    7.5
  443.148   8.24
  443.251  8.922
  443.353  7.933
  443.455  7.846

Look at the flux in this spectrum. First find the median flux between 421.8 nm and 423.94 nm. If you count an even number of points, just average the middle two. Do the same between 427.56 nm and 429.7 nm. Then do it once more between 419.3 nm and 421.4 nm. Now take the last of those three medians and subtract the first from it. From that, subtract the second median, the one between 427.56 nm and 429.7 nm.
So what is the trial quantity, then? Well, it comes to -7.0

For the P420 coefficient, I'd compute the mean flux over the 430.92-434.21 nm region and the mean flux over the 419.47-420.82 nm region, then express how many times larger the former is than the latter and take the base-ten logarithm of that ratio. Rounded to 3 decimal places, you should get 0.053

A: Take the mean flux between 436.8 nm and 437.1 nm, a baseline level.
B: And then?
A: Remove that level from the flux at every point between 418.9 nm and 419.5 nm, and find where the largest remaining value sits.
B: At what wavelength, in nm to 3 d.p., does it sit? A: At 419.420 nm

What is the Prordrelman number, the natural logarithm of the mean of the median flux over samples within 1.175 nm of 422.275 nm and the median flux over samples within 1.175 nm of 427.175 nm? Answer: 1.94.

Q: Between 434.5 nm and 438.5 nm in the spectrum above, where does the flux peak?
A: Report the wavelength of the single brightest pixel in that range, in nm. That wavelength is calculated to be 436.264 nm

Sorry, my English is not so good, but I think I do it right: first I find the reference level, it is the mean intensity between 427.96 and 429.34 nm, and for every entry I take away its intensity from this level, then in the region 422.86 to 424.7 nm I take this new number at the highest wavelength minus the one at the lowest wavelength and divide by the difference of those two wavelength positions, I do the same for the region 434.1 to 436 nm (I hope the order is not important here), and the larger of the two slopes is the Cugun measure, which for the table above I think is -0.5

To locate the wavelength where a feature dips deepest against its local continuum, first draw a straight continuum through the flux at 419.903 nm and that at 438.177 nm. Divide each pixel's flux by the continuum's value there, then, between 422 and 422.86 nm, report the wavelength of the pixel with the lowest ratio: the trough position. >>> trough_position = 422.522 nm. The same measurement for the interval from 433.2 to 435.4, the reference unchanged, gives 434.060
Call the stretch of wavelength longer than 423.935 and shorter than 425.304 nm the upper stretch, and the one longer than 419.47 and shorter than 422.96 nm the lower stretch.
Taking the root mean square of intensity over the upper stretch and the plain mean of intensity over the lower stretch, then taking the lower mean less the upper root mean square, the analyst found -0.5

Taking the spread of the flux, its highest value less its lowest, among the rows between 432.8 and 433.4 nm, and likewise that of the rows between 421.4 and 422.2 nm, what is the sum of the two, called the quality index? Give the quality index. 2.3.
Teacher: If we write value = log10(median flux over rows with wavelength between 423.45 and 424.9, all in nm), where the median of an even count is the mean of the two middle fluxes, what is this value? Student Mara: 0.850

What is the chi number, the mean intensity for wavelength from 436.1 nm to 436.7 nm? 8.83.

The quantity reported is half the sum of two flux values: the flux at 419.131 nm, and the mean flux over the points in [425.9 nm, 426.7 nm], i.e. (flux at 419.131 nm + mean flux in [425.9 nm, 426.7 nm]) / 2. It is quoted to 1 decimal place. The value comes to 6.9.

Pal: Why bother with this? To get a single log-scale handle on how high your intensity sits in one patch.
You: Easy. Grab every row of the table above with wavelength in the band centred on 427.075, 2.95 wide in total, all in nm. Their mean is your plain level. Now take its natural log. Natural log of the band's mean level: 1.95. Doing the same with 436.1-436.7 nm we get 2.18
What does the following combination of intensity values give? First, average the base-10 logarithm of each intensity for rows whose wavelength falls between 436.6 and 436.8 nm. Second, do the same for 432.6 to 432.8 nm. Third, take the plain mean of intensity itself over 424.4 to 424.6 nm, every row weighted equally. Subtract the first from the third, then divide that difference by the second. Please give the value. 7.7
